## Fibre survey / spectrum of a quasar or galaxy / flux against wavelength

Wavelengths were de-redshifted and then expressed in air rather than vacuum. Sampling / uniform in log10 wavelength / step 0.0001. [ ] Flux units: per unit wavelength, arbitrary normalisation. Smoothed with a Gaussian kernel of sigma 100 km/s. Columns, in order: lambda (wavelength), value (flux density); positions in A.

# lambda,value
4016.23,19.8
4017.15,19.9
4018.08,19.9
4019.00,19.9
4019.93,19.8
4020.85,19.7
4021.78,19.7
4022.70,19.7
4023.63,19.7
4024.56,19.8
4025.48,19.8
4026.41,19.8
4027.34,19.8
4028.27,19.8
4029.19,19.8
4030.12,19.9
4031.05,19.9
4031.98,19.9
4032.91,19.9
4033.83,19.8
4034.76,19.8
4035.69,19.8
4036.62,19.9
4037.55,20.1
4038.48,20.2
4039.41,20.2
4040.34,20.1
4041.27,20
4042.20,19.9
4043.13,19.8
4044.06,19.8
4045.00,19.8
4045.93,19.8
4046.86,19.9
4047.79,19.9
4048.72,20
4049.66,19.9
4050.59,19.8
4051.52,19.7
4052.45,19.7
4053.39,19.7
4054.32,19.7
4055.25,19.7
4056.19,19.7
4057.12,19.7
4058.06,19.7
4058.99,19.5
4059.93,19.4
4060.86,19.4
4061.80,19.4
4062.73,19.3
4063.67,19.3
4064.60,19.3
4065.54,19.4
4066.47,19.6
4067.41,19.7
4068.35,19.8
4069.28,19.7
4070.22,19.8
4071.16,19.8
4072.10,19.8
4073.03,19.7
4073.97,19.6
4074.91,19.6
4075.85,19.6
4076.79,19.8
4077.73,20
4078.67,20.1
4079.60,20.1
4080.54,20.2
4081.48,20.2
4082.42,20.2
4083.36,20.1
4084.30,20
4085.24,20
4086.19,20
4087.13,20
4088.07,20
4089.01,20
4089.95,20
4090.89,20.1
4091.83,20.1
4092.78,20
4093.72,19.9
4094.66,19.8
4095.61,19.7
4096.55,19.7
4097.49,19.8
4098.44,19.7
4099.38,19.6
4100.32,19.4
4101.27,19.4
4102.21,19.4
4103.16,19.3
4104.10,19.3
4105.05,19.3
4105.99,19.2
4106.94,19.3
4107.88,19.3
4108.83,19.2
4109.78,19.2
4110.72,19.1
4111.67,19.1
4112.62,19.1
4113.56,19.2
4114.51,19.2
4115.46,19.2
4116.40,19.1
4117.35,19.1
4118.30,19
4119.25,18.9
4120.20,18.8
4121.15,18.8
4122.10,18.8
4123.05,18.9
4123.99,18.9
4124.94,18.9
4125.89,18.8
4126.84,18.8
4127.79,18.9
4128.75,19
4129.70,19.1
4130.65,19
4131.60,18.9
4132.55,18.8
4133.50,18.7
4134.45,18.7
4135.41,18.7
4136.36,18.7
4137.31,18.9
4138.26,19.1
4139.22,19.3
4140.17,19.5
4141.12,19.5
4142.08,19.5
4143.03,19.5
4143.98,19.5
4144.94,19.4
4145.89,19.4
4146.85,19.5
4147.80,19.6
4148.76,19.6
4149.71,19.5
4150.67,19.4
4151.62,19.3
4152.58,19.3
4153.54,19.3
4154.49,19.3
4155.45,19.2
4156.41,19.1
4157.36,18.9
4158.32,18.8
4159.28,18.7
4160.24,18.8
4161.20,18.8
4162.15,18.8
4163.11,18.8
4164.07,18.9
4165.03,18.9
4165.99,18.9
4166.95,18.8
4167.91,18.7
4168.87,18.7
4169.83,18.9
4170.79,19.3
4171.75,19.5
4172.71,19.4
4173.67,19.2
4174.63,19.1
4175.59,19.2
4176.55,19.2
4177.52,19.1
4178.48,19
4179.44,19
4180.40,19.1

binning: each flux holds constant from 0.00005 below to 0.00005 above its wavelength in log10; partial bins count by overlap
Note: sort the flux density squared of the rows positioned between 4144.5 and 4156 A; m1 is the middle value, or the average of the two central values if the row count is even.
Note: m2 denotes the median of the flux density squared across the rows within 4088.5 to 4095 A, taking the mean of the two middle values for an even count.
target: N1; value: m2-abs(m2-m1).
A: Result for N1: 376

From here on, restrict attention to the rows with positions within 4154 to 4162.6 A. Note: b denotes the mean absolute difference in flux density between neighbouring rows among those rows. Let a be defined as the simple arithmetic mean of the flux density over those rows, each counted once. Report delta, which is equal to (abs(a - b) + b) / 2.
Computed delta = 9.47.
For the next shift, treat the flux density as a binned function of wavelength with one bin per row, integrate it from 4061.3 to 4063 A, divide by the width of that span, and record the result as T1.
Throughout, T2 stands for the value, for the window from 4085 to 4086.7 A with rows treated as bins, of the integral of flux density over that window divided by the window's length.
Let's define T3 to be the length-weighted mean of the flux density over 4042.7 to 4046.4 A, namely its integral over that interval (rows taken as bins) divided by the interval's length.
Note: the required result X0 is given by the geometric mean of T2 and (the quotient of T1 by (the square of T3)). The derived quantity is 0.993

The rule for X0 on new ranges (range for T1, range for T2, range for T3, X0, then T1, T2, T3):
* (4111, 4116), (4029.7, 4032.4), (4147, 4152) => 1.000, 19.2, 19.9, 19.5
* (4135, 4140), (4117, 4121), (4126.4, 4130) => 1.003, 19.0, 18.9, 18.9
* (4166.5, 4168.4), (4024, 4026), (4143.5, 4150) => 0.987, 18.7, 19.8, 19.5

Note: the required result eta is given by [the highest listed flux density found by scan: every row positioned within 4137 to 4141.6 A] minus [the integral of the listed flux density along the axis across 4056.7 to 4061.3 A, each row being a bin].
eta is -70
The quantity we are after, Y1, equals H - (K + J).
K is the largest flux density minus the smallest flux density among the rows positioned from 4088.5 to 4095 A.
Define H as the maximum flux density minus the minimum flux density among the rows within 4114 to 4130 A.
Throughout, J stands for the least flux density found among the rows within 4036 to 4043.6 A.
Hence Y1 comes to -19.7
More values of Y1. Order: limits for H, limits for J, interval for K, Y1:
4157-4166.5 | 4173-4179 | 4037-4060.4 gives -19.6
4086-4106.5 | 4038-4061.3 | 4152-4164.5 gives -19.1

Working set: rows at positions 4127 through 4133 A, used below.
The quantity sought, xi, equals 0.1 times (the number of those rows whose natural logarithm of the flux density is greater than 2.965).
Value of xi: 0.0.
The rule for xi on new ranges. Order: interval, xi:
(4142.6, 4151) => 0.9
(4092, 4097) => 0.5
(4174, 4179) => 0.0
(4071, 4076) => 0.6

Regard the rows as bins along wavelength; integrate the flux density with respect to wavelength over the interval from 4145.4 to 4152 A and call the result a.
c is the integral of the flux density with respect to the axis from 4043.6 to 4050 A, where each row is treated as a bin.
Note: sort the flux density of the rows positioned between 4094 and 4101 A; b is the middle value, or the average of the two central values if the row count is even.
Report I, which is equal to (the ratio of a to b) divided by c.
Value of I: 0.0514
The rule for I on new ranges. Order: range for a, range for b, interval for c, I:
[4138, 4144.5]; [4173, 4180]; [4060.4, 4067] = 0.0516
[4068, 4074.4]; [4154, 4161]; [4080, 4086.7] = 0.0497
